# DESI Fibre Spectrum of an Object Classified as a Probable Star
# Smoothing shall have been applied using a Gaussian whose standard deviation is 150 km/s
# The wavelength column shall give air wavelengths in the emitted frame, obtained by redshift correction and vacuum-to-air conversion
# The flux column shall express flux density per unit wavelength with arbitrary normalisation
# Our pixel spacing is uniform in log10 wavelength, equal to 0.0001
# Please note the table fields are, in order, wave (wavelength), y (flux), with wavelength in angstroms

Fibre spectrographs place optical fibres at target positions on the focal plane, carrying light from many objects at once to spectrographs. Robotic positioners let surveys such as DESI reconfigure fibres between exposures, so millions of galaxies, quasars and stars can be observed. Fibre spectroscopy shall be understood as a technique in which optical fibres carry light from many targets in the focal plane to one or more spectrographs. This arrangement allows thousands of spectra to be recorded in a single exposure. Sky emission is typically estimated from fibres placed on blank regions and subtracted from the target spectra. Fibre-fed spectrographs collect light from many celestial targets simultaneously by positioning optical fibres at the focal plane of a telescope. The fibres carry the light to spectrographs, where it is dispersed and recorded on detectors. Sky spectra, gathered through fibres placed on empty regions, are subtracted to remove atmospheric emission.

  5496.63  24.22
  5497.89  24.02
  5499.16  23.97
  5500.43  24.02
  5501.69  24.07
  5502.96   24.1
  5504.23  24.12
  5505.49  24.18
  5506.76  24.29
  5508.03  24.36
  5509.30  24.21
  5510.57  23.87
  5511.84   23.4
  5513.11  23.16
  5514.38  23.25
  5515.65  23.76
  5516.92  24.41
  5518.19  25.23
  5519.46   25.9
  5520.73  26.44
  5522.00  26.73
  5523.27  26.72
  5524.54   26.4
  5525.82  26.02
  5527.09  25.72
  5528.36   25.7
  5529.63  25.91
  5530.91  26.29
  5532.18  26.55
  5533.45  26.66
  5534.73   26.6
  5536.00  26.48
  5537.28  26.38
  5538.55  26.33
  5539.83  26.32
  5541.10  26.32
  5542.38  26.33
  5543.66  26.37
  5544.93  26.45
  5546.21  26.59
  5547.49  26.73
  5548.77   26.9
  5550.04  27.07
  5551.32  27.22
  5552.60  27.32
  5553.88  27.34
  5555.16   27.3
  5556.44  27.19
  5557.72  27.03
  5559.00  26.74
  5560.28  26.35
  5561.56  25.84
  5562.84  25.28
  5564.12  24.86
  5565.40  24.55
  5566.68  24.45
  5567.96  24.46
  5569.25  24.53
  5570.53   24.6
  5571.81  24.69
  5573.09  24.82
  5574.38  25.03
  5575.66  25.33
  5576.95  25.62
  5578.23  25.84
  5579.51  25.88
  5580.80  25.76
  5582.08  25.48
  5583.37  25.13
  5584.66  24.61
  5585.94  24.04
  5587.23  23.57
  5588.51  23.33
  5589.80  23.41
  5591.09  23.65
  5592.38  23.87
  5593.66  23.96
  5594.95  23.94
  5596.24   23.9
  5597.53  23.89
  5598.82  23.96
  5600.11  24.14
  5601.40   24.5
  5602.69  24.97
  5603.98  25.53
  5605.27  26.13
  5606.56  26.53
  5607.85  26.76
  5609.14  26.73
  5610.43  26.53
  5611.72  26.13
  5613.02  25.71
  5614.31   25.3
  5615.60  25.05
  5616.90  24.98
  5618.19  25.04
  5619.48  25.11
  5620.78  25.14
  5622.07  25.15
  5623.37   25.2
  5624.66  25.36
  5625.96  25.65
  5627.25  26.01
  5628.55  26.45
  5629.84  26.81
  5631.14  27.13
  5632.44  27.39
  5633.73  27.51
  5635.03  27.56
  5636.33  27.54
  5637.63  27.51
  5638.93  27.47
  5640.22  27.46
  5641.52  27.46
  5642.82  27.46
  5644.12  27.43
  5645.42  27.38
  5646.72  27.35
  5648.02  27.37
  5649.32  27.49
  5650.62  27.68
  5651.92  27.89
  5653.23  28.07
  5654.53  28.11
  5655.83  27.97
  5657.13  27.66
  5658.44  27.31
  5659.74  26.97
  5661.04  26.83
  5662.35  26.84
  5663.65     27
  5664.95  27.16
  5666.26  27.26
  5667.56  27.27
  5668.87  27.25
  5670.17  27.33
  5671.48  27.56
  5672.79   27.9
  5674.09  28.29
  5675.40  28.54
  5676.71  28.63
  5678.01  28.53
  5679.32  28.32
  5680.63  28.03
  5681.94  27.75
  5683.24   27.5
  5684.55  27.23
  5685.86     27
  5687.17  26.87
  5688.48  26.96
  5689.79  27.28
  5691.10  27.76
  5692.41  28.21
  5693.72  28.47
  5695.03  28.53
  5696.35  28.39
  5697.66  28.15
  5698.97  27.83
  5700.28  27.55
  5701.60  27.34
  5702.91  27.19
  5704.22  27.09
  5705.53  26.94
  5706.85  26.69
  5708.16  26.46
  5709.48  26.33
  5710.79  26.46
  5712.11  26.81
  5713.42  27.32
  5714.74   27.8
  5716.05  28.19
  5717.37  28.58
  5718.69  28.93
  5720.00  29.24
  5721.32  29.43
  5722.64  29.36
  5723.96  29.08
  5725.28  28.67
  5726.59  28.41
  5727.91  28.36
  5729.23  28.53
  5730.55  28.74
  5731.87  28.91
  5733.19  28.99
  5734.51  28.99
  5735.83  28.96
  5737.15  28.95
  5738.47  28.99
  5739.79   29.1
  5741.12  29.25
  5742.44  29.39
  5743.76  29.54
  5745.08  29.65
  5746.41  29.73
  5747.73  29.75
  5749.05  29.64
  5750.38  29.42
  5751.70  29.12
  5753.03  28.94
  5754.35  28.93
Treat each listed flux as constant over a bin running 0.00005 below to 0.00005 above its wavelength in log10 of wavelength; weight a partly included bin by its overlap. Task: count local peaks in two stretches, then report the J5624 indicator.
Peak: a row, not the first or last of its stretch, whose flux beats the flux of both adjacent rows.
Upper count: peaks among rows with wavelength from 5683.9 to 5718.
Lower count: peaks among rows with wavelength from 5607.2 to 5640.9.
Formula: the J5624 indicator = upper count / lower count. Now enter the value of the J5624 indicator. 1.0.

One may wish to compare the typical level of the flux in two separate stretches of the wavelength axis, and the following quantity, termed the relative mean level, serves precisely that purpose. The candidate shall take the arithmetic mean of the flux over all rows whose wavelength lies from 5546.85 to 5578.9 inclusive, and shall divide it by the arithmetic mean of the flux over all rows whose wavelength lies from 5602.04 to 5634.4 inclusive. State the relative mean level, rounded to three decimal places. 0.998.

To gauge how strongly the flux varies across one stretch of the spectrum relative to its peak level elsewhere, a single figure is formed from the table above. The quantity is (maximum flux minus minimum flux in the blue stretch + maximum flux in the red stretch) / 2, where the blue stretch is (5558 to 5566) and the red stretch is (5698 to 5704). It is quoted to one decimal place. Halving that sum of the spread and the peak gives 15.0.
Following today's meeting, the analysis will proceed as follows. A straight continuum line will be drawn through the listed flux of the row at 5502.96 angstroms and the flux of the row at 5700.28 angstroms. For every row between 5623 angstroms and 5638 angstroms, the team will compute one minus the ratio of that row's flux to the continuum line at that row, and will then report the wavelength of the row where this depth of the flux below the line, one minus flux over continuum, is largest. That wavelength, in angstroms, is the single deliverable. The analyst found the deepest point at 5623.37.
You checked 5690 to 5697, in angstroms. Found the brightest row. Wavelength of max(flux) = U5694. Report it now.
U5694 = 5695.03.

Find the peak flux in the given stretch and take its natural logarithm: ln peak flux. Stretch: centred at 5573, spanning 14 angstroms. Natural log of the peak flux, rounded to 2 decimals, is 3.25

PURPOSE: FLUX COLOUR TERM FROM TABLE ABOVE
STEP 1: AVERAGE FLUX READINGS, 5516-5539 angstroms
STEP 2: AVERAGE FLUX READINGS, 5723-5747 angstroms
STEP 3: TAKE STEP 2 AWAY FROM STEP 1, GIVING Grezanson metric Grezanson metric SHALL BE -2.9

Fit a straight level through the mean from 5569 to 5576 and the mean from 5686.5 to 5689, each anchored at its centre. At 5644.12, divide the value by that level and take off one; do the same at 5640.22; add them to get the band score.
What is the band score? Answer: 0.104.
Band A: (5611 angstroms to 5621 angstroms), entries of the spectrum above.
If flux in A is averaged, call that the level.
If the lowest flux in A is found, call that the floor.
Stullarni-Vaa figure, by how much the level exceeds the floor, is 0.33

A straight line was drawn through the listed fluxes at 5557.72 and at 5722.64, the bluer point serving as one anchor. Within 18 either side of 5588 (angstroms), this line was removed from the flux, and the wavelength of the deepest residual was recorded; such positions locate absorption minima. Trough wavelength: 5588.51 angstroms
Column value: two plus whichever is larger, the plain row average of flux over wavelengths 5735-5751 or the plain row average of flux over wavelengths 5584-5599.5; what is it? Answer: 31.4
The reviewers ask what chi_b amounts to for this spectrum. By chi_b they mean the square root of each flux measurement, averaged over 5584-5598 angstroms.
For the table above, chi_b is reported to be 4.88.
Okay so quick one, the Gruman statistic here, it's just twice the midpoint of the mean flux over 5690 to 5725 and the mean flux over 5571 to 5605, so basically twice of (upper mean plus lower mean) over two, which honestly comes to 52.4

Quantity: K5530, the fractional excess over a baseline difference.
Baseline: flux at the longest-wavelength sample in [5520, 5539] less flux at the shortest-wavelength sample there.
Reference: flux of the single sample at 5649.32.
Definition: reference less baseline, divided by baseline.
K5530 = -251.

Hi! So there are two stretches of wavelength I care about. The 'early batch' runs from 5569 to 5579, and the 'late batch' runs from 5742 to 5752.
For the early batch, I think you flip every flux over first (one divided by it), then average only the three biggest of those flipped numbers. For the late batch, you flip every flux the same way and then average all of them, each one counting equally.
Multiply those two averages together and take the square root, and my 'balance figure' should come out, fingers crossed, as 0.0371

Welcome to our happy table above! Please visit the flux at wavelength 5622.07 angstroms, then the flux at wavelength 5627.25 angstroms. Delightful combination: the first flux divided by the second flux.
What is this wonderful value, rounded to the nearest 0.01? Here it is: 0.97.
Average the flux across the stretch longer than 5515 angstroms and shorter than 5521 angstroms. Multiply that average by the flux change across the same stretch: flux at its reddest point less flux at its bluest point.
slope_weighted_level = 67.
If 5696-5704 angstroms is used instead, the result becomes -33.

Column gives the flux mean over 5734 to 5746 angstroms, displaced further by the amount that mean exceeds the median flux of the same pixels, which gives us 29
